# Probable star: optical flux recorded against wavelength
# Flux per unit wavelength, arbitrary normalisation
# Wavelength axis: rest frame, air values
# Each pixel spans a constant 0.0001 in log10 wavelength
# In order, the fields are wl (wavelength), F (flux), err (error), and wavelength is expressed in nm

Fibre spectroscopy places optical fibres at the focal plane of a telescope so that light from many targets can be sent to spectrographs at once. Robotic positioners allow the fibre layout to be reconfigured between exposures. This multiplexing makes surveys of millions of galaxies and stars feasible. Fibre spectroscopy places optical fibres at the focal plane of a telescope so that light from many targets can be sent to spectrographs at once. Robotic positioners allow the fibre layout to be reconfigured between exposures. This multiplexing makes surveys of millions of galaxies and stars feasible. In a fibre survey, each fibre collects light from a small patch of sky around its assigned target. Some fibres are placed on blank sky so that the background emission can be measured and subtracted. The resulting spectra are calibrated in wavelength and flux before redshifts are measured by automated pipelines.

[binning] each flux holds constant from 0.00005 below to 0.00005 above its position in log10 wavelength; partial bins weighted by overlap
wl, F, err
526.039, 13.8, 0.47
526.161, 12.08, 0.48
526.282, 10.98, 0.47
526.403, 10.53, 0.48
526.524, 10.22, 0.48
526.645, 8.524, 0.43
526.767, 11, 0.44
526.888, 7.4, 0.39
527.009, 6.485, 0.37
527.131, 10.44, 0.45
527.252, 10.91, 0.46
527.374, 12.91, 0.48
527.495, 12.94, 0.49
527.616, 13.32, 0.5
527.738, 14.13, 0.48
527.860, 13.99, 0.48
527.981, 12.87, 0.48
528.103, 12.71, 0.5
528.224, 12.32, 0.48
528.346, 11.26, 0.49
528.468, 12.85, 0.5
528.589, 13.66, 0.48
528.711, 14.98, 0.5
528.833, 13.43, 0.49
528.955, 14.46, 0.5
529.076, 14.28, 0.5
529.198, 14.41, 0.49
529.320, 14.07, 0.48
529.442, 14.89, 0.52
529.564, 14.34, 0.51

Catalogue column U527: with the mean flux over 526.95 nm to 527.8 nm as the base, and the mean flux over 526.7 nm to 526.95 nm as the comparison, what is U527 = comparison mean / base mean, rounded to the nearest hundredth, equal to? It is 0.79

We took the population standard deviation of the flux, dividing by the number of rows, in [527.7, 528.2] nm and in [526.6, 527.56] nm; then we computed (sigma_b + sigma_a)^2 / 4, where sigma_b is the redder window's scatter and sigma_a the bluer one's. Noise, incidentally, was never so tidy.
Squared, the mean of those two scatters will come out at 2.1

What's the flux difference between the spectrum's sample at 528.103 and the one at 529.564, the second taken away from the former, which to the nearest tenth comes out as -1.6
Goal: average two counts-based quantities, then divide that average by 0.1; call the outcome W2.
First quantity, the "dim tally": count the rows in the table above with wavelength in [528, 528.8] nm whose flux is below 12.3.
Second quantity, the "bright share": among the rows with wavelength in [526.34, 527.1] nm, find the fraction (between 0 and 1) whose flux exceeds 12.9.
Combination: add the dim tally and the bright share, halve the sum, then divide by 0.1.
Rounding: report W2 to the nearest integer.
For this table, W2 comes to 5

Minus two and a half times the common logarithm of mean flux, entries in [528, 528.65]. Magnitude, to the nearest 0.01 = -2.75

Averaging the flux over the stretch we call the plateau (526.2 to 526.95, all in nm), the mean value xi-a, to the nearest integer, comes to 10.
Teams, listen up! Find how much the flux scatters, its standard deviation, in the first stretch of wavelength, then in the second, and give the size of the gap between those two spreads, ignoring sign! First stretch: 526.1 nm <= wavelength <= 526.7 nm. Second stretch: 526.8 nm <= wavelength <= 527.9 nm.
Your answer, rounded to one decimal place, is 1.5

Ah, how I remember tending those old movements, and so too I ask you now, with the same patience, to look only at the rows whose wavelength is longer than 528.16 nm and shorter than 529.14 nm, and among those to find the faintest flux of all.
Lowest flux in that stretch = 11.26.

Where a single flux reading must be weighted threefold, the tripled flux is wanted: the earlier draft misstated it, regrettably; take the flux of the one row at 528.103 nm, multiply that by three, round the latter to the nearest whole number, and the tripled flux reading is 38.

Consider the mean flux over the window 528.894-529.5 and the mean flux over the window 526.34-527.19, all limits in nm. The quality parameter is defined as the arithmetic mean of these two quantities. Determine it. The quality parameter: 11.83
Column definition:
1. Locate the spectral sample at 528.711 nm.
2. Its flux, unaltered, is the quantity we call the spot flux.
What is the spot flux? 14.98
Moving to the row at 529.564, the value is 14.34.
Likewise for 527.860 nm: 13.99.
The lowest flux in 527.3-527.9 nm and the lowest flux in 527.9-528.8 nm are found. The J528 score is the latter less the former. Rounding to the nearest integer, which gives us -2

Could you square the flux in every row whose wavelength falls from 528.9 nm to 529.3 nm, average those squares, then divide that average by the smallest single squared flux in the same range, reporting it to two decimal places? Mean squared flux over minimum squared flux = 1.01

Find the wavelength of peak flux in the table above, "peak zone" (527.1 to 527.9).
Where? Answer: 527.738 nm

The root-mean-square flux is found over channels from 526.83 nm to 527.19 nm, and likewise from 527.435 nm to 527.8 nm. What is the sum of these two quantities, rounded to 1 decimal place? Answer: 21.8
